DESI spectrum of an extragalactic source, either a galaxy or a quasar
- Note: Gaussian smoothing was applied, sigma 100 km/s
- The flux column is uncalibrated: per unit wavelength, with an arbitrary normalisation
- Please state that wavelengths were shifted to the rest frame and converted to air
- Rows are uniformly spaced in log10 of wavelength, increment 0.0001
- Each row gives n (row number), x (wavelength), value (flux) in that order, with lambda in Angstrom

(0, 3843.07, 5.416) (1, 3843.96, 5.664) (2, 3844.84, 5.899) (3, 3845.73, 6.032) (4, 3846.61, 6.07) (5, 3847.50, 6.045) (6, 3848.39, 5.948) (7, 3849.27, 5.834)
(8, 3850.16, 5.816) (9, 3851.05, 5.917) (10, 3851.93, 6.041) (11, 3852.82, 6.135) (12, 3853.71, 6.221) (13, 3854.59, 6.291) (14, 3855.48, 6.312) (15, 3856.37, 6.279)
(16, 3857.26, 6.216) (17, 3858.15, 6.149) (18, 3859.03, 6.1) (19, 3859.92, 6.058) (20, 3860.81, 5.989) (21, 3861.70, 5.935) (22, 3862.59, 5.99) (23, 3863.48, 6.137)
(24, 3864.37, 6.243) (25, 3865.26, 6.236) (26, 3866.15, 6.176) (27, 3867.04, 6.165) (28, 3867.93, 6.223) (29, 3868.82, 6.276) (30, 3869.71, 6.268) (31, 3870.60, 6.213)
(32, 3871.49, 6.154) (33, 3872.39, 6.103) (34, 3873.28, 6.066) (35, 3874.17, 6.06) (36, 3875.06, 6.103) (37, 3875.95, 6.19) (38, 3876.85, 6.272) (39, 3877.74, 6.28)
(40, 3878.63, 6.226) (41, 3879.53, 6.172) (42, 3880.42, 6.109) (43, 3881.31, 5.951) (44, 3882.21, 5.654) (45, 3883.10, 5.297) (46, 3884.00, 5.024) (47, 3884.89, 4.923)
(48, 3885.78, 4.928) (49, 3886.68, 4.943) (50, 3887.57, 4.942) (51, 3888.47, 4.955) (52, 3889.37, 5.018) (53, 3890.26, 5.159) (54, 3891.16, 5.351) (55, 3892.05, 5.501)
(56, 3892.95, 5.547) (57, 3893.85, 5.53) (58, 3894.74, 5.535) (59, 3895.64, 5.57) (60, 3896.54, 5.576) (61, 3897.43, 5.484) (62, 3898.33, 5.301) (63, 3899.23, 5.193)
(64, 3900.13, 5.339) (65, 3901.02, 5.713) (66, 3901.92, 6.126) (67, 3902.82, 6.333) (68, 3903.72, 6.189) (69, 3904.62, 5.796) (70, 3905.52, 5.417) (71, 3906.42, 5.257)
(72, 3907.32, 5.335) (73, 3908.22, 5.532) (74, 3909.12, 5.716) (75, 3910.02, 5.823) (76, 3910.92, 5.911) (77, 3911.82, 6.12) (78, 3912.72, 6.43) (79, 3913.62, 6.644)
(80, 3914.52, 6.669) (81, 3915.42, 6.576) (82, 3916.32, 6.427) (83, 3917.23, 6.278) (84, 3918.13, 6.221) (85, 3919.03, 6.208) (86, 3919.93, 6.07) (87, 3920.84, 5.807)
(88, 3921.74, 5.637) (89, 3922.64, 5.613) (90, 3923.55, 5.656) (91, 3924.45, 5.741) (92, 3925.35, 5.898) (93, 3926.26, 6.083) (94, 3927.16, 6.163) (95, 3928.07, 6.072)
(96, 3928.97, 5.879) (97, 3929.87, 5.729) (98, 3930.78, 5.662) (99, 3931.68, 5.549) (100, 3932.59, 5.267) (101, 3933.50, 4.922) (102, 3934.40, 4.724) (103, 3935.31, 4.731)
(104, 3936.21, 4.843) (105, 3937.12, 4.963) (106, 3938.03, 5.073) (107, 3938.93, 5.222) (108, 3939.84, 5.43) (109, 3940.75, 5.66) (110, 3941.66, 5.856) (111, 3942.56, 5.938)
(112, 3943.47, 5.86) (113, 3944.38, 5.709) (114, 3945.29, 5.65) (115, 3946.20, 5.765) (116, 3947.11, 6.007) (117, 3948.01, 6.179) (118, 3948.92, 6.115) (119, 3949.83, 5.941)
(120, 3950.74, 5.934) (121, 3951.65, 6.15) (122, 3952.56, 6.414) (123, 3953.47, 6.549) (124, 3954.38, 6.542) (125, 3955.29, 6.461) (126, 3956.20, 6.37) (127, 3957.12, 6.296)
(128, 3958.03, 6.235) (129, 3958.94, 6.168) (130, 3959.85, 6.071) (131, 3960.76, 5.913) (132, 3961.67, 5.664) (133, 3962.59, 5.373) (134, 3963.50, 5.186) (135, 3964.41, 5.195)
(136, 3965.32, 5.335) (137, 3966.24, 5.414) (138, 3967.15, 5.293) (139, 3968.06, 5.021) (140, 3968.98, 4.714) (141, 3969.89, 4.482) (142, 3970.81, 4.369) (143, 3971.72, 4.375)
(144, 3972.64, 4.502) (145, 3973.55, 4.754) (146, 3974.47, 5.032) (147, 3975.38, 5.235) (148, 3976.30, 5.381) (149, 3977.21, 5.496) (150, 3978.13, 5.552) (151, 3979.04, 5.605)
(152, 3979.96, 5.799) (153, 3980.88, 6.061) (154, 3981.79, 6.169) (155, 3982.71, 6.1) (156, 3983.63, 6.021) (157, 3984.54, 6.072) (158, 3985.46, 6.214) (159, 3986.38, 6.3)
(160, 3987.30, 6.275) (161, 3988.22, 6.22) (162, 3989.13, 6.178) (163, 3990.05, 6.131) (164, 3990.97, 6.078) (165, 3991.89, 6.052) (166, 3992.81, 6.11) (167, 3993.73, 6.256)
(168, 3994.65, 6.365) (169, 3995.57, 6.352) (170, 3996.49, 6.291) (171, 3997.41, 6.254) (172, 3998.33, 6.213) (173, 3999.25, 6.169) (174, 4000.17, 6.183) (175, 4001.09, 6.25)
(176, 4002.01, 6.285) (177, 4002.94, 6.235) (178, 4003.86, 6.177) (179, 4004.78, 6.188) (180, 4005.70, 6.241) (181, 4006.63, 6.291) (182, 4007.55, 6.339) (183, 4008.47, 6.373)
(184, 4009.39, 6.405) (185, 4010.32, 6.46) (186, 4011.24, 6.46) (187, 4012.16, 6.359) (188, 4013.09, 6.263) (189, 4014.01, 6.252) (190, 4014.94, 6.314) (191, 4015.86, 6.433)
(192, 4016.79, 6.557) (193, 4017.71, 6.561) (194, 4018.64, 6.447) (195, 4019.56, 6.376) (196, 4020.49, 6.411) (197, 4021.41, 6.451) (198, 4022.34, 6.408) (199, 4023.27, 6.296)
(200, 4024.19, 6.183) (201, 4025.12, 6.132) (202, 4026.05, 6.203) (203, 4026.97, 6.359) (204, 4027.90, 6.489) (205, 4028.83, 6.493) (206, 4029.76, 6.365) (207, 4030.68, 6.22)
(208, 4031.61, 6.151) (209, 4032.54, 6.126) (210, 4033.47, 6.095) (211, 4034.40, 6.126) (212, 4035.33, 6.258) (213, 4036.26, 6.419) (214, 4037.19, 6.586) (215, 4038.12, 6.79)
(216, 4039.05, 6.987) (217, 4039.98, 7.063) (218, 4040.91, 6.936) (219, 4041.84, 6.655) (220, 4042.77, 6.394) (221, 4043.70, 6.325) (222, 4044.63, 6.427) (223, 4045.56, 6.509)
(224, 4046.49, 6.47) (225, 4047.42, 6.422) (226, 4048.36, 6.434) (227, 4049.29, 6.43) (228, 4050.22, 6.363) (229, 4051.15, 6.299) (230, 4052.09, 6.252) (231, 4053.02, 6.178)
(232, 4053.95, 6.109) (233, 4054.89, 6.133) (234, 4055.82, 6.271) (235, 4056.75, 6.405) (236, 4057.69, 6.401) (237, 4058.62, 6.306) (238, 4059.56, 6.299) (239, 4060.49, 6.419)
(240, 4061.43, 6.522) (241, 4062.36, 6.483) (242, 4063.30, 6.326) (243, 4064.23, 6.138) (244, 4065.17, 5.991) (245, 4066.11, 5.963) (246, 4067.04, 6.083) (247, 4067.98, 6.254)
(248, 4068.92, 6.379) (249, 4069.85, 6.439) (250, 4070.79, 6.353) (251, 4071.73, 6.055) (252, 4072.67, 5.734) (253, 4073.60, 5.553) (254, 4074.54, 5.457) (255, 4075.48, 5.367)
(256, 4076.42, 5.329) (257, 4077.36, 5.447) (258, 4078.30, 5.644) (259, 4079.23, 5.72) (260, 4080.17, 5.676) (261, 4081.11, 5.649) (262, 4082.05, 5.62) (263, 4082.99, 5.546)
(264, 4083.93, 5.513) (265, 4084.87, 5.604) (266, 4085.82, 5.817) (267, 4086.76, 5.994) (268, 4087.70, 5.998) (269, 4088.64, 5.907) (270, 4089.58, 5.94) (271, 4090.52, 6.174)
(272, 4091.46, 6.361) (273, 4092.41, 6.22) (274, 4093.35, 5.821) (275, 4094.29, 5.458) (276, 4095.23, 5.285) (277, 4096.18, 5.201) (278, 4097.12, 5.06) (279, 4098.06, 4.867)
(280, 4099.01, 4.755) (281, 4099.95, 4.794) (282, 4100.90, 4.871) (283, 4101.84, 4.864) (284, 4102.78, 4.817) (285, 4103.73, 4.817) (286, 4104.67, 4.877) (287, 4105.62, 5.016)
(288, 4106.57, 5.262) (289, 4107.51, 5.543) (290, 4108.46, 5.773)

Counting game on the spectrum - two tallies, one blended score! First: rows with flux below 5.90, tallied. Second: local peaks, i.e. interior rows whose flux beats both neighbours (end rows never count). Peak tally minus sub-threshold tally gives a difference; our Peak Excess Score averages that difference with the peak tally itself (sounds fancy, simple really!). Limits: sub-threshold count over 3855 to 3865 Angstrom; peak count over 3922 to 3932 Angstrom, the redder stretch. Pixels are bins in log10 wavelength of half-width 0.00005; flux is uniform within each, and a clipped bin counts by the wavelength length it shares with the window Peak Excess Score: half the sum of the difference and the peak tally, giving 1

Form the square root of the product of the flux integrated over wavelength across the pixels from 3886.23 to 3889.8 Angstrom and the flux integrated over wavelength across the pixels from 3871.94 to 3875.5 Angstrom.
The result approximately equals 19.6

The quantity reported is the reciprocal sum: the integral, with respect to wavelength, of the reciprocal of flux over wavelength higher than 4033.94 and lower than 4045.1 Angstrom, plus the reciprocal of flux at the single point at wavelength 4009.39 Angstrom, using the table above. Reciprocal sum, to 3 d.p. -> 1.856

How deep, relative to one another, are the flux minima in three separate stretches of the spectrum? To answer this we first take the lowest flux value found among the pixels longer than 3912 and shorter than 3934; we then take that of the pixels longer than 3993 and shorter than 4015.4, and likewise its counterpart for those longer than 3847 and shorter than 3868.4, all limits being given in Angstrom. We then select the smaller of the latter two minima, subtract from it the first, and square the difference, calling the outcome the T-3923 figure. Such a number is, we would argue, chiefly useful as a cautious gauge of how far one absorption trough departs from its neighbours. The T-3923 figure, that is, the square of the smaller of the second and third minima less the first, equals 0.80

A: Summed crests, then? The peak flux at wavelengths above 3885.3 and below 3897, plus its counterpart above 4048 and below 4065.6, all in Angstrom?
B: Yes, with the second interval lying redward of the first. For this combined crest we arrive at 12.1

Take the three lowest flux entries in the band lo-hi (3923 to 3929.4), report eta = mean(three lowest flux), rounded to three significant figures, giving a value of 5.76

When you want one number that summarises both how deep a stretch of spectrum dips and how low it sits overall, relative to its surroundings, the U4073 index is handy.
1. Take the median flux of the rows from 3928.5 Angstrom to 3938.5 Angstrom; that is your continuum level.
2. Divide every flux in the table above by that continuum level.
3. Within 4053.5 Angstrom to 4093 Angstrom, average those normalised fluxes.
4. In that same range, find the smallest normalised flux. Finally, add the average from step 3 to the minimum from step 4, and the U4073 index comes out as 2.2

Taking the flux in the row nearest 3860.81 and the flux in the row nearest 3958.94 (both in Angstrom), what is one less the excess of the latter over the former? 0.8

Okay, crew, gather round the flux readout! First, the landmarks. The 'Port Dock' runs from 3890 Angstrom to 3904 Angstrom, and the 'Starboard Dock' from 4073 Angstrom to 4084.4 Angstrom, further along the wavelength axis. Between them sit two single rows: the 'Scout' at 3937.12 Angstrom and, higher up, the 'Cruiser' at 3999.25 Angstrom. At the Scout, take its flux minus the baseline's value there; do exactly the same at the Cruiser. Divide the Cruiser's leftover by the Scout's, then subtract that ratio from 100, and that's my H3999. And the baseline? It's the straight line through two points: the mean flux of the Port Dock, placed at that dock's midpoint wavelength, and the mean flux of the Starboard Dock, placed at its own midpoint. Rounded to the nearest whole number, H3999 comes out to 101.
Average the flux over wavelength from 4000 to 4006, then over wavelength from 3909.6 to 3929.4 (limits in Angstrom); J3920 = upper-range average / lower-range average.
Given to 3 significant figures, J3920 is 1.02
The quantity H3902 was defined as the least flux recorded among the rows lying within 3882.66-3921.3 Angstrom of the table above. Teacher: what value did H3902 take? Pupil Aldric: 4.923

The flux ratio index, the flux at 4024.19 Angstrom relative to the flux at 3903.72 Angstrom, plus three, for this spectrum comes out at 4.00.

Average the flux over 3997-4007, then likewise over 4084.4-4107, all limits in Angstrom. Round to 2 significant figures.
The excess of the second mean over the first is -0.82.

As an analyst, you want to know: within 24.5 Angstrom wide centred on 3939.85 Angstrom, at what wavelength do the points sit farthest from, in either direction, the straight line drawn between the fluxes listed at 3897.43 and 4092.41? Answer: 3934.40 Angstrom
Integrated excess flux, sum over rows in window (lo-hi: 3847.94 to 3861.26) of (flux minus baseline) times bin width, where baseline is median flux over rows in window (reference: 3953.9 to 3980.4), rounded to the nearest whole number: 9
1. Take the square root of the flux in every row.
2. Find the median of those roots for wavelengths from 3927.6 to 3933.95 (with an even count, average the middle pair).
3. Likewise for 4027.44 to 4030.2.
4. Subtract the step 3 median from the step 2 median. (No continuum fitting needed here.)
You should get -0.17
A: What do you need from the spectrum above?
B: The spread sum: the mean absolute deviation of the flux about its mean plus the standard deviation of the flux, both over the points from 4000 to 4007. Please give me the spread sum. 0.08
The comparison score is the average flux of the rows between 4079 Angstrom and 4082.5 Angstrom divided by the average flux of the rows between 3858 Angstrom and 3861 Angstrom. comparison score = 0.93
